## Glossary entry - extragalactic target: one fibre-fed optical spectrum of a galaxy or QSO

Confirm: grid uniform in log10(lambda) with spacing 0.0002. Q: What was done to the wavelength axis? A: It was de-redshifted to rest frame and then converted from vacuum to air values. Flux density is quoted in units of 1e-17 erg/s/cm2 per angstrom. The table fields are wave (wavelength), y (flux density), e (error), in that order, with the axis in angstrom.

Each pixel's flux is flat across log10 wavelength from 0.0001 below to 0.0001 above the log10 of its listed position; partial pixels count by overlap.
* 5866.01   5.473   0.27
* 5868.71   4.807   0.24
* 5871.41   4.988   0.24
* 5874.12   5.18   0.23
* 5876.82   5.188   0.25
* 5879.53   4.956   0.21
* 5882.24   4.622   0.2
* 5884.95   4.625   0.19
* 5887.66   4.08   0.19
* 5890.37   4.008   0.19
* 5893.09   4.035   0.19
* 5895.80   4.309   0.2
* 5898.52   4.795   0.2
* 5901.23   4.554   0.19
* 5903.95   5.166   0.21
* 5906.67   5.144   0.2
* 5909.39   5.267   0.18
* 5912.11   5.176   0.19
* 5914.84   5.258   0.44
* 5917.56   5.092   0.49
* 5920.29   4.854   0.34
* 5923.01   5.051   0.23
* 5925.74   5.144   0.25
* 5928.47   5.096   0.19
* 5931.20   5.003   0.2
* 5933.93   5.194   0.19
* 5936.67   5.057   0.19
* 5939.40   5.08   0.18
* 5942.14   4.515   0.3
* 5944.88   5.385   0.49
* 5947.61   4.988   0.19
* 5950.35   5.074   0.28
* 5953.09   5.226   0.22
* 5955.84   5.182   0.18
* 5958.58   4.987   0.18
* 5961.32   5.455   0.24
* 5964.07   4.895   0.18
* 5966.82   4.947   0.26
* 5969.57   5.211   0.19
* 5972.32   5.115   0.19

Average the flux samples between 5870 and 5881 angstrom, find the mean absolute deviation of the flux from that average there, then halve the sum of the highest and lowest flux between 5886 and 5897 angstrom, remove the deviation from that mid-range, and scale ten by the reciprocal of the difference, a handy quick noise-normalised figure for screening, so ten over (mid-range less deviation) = 2.47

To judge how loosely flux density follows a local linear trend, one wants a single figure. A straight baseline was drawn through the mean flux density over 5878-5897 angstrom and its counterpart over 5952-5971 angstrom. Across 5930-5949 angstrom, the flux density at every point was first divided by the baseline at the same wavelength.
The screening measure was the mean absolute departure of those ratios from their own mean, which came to 0.039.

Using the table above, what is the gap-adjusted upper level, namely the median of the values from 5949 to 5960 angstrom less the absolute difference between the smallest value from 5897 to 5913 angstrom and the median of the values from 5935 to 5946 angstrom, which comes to 4.61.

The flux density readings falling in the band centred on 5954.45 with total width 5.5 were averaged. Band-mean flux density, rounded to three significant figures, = 5.20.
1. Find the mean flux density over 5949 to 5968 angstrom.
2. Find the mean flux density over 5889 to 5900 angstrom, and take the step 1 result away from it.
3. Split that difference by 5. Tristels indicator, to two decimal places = -0.16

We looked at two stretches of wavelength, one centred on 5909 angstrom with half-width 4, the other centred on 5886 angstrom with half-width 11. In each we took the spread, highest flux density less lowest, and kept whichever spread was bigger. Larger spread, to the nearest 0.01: 1.18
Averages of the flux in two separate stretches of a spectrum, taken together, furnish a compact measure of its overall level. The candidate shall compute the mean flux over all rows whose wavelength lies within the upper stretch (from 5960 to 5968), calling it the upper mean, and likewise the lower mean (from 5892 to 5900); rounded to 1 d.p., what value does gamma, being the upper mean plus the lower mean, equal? 9.5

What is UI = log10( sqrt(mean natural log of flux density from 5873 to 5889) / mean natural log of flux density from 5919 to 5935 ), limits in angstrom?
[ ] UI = -0.113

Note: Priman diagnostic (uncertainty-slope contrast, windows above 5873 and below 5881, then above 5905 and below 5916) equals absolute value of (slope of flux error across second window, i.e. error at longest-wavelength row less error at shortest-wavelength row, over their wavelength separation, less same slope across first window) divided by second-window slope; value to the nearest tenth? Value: 1.1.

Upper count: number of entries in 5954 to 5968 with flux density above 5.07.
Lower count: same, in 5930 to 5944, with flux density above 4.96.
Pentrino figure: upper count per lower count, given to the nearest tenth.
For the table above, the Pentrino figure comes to 0.5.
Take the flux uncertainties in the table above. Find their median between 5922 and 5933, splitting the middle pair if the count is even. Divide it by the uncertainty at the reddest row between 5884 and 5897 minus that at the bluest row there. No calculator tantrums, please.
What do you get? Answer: 21.5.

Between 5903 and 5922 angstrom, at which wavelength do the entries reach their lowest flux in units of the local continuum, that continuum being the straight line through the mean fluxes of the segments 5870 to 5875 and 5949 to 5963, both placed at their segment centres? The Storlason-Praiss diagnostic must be 5920.29 angstrom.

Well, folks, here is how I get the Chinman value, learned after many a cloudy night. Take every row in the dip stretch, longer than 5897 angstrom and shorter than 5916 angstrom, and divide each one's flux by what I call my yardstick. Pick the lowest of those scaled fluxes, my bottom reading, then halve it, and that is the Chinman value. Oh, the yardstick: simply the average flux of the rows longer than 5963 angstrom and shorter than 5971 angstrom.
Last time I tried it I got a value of 0.454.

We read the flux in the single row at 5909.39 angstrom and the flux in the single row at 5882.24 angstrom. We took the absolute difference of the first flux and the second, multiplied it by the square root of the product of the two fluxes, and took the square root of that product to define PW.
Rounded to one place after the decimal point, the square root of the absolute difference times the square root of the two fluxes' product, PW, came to 1.8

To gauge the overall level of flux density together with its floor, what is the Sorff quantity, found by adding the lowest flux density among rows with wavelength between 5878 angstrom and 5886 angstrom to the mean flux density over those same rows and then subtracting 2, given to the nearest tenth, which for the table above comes 7.4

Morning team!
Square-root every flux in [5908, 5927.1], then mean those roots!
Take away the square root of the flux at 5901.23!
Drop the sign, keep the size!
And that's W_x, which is 0.13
